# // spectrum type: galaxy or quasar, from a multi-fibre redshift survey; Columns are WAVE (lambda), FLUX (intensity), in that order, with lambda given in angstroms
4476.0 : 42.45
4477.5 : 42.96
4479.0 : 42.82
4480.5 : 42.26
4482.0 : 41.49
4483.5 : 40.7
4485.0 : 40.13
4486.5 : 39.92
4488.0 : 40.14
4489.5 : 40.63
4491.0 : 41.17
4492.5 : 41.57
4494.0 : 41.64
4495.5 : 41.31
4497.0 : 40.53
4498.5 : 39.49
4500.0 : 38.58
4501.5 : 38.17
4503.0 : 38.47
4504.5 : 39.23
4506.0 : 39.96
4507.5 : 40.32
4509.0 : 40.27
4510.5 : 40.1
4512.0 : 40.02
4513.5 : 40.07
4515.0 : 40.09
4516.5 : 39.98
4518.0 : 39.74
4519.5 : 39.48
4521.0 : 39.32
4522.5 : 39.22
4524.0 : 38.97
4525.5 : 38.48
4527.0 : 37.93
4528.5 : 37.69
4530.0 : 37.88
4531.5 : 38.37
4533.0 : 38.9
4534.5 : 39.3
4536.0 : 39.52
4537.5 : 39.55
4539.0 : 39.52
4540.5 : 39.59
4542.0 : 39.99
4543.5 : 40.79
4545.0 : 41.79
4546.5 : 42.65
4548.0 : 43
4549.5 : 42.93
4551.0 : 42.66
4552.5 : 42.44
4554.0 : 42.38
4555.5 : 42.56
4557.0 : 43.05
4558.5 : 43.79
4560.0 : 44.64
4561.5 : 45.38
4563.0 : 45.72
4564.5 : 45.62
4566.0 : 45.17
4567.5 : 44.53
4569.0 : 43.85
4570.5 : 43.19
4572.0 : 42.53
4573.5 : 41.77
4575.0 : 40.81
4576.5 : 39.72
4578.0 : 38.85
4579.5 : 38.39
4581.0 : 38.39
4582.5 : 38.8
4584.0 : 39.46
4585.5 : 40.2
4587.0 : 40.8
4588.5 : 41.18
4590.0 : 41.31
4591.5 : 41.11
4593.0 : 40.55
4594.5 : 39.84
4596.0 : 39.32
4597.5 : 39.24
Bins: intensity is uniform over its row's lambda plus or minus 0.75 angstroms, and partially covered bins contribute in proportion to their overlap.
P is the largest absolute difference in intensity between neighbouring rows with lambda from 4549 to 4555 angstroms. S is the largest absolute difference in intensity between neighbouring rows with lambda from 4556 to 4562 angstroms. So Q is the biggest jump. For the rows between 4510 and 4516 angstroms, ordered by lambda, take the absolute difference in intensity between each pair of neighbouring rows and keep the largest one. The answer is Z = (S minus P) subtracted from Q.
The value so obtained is -0.5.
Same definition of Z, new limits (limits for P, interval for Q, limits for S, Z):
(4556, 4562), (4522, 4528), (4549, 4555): 1.1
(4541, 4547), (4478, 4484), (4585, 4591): 1.2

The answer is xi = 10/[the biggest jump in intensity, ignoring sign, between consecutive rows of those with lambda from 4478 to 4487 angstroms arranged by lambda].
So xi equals 13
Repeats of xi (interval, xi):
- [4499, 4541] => 13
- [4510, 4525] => 38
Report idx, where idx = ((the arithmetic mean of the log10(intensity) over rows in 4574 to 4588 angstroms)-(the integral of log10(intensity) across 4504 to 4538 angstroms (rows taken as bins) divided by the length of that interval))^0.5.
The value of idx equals 0.04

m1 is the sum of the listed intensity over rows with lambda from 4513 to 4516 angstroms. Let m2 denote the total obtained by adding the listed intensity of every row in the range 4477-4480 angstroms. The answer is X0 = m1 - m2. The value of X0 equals -6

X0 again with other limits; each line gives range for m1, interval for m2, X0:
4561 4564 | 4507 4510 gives 11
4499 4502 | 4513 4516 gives -3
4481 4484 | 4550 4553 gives -3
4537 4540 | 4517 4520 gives 0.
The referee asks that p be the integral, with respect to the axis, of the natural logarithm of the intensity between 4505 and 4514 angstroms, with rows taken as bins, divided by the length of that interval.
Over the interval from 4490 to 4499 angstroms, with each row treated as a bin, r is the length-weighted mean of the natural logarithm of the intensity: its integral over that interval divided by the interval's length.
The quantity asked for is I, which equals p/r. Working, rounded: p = 3.69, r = 3.71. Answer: 0.99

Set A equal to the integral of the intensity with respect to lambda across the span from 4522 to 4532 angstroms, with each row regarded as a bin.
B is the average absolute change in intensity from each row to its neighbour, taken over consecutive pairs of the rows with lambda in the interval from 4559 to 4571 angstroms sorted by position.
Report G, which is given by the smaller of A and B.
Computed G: 0.52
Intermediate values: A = 383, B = 0.52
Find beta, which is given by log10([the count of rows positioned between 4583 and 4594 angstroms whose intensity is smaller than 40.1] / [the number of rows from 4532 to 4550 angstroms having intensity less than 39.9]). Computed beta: -0.8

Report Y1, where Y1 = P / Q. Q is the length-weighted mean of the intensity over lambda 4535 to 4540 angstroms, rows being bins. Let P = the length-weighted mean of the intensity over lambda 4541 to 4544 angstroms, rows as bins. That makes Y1 1.02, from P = 40.3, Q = 39.5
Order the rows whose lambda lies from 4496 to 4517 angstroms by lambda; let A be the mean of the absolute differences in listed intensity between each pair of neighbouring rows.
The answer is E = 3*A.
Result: 1.2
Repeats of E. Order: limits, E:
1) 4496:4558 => 1.0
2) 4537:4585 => 1.5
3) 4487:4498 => 1.3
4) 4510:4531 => 0.6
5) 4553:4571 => 1.6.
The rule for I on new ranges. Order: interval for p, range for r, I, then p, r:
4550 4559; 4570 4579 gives 1.01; 3.76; 3.71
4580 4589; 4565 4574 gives 0.98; 3.68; 3.78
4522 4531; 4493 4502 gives 0.99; 3.65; 3.69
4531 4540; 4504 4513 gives 0.99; 3.67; 3.69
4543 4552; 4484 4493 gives 1.01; 3.75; 3.70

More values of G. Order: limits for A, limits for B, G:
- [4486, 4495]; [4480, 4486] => 0.71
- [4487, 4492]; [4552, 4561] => 0.46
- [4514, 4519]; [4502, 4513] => 0.36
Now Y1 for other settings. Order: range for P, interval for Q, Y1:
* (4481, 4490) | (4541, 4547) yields 0.98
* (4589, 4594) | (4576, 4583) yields 1.06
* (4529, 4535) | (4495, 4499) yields 0.95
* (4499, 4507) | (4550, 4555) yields 0.92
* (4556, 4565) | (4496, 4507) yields 1.14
